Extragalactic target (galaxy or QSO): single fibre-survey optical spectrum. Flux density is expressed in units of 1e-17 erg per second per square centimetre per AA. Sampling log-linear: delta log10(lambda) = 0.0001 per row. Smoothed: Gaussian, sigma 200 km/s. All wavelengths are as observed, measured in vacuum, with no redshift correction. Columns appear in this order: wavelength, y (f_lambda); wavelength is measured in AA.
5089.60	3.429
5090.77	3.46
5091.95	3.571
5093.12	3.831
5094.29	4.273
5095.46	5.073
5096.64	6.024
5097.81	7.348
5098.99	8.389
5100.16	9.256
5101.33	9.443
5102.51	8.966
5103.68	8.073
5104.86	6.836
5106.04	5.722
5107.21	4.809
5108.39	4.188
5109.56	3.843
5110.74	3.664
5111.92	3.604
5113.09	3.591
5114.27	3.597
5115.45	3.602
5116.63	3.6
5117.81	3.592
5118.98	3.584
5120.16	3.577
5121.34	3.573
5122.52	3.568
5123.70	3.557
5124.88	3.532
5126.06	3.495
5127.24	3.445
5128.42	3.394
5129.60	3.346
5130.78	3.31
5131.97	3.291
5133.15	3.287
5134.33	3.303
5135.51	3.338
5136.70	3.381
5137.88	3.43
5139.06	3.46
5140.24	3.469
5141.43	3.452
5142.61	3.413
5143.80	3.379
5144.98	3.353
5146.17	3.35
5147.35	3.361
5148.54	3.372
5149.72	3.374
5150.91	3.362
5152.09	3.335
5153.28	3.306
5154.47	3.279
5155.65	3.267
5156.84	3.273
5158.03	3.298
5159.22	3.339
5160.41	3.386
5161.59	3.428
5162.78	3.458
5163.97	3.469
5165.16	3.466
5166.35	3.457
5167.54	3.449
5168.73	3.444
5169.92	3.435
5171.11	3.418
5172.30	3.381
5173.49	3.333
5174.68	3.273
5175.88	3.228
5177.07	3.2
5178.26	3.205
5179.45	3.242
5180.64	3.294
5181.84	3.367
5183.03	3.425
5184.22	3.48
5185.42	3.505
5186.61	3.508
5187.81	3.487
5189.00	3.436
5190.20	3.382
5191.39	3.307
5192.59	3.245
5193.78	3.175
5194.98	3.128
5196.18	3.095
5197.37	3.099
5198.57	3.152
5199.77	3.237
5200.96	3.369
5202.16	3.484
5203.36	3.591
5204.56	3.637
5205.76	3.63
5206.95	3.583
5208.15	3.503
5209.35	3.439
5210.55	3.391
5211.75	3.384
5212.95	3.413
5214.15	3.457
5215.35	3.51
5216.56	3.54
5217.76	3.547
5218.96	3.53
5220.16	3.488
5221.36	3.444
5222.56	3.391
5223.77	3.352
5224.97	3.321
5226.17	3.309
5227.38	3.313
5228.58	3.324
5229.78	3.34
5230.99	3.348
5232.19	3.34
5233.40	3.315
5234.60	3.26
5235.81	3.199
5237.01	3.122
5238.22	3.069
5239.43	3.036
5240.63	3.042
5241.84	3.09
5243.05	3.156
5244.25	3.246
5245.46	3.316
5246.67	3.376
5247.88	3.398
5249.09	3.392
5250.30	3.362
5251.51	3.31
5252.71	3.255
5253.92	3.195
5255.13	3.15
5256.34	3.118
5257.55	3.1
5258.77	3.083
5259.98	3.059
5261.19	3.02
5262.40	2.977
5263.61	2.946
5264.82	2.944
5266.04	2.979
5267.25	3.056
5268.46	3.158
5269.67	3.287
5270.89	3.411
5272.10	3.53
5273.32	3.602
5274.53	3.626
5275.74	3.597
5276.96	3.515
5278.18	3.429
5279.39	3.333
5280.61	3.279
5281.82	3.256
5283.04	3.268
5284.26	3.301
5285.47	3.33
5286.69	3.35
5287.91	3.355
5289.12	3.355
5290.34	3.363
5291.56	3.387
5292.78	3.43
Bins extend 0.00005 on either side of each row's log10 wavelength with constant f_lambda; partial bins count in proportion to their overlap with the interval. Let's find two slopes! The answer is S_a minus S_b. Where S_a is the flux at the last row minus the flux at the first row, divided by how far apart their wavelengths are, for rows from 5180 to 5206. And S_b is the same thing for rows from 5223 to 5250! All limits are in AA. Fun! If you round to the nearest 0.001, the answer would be 0.012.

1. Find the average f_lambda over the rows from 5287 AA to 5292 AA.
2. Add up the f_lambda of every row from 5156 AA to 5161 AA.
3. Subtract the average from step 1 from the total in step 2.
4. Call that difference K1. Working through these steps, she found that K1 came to 9.9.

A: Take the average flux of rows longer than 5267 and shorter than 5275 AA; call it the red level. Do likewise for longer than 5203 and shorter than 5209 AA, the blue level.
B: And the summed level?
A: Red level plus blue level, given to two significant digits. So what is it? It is 7.0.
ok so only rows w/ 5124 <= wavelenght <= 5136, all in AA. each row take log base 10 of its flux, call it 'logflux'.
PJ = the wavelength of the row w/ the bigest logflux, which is 5124.88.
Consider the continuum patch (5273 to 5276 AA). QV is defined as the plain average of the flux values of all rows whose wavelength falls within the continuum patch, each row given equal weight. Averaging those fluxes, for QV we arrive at 3.6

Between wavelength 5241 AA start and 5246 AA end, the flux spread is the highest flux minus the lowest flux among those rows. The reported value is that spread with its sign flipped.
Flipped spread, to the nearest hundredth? -0.23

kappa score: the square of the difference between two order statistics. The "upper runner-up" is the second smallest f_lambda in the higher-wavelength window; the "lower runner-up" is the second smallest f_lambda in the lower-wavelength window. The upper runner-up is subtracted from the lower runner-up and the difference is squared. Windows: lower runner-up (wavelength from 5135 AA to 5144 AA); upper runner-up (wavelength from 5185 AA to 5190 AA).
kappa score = 0.012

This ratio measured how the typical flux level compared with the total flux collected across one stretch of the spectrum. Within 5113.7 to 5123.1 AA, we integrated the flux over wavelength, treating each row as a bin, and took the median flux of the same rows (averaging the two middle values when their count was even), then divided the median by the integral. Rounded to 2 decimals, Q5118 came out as 0.11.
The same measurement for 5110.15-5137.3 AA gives 0.04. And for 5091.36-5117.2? 0.03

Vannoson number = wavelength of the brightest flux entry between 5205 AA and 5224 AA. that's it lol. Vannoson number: 5205.76 AA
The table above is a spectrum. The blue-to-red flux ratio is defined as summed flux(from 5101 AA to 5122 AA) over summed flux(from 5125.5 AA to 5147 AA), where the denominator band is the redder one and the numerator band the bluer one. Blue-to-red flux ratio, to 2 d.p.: 1.44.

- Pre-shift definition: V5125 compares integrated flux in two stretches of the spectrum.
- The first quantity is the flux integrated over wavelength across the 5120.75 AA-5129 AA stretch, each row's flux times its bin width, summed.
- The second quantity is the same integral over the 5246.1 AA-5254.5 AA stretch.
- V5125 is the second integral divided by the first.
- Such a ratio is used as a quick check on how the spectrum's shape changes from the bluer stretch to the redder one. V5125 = 0.97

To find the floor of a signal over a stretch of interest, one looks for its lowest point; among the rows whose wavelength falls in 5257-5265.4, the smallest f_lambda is 2.944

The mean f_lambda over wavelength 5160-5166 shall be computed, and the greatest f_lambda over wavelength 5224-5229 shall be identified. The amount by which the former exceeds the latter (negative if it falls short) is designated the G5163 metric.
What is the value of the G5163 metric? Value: 0.1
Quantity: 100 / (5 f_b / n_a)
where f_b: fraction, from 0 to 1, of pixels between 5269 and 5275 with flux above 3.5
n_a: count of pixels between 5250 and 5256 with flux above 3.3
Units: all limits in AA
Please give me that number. 67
